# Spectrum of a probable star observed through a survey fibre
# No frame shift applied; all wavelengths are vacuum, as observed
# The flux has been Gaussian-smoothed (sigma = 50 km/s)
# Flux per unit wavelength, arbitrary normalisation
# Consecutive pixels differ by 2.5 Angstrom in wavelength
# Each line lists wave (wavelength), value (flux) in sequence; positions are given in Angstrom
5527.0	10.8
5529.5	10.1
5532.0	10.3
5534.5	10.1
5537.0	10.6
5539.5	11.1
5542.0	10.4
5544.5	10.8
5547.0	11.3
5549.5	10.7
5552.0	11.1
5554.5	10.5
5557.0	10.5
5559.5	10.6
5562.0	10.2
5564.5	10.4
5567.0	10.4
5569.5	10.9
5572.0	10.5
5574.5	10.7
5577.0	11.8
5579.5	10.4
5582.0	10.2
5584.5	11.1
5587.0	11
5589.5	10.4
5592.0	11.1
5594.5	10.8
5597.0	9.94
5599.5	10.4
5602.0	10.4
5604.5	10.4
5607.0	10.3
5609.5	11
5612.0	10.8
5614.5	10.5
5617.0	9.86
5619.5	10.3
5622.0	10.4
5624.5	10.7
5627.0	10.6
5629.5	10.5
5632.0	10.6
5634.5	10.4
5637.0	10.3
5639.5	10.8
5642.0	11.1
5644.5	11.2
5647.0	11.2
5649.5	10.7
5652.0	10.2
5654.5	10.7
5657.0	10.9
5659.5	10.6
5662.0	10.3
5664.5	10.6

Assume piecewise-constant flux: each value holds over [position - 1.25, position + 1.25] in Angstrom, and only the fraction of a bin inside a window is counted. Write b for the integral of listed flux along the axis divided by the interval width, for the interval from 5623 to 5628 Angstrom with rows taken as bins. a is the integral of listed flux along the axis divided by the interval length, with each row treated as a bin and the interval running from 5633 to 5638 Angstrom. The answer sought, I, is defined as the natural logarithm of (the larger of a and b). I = 2.36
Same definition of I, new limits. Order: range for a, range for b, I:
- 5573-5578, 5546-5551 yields 2.41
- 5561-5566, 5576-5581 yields 2.40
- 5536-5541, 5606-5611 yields 2.38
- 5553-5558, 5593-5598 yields 2.35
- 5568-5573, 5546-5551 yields 2.40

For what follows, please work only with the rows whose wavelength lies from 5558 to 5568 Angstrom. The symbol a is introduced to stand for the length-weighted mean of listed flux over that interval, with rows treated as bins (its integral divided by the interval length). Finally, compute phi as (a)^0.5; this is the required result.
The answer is 3.23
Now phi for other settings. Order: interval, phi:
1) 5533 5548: 3.27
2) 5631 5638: 3.23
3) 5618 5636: 3.24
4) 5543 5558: 3.29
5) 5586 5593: 3.29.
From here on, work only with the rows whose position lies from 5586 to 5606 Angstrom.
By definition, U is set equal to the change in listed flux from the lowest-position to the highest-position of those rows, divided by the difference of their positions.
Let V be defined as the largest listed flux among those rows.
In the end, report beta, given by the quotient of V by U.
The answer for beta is -324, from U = -0.03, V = 11.1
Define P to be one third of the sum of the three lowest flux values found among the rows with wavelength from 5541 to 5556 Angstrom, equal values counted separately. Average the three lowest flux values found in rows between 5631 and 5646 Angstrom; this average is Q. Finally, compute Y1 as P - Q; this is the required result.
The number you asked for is 0.1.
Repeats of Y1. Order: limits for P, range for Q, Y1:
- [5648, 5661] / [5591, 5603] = 0.3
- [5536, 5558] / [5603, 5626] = 0.3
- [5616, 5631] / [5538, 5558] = -0.3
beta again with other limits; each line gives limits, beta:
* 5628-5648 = 280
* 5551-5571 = -971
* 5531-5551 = 494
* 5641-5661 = -392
